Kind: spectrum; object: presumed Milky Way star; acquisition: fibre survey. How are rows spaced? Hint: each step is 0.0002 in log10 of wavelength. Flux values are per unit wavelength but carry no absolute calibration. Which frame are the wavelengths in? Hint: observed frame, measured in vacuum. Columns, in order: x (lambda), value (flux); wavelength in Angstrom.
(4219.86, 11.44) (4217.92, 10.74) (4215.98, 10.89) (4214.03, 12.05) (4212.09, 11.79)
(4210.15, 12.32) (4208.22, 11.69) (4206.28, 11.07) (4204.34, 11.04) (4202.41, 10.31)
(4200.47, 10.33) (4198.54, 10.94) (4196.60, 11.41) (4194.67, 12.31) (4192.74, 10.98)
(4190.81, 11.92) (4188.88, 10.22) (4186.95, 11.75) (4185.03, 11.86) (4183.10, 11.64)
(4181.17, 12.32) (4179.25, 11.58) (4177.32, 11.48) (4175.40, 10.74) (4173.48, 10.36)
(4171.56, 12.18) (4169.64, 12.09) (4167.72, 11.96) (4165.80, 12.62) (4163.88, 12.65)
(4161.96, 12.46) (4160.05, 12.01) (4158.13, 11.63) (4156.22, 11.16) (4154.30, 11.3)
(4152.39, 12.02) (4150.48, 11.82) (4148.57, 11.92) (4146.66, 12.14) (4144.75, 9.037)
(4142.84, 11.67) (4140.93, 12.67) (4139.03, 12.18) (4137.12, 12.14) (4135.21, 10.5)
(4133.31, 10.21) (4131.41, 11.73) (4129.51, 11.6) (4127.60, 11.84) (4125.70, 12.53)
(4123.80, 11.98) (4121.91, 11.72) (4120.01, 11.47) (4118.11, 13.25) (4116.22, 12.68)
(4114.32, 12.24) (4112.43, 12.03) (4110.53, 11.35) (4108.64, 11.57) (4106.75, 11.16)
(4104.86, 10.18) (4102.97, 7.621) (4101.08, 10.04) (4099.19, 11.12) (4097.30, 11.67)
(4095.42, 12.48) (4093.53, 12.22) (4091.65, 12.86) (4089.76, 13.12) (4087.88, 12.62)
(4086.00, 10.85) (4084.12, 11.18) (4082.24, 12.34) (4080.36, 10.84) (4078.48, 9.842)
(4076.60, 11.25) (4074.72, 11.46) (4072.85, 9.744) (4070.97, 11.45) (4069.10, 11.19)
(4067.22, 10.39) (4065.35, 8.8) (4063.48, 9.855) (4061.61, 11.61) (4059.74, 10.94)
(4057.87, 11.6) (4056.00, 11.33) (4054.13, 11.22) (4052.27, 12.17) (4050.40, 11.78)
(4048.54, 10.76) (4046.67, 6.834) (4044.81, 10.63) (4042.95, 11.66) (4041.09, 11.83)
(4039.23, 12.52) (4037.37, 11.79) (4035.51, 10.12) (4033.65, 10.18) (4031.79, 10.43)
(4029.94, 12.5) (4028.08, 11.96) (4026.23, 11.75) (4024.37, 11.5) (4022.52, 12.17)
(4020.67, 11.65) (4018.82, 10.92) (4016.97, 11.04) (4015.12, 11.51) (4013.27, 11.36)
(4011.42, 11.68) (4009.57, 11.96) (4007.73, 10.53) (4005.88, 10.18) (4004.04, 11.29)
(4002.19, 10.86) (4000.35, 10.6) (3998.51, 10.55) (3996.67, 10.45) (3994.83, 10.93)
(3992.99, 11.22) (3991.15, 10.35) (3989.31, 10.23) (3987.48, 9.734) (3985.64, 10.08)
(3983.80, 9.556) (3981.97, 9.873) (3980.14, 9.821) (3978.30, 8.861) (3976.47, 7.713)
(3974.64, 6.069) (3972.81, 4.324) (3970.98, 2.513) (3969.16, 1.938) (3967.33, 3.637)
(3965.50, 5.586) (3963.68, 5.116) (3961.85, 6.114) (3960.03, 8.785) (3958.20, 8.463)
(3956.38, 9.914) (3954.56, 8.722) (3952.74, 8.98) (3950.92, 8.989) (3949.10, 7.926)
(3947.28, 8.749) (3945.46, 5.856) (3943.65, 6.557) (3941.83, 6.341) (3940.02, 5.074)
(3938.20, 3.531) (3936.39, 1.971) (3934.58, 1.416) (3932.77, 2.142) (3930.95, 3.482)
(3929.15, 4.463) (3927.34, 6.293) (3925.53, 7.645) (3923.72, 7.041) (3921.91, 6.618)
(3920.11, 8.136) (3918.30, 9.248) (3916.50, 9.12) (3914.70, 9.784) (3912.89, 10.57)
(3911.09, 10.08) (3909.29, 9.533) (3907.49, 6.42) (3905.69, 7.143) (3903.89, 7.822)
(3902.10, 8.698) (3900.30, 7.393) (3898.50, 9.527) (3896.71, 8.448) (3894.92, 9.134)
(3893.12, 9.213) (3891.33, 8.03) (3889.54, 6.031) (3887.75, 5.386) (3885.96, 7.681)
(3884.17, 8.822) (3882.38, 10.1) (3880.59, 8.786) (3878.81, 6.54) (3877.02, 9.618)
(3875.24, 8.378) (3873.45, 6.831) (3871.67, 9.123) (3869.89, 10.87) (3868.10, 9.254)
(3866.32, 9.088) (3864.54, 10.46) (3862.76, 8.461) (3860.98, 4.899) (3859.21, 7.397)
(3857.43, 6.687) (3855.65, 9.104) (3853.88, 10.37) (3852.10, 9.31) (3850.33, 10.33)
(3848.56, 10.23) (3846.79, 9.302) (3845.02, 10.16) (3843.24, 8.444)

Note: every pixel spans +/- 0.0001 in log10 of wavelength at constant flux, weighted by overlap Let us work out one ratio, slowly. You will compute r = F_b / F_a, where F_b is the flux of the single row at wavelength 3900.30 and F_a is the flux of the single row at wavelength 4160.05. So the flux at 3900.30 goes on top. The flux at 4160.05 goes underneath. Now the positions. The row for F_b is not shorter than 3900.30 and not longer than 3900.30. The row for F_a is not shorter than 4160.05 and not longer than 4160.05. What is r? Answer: 0.62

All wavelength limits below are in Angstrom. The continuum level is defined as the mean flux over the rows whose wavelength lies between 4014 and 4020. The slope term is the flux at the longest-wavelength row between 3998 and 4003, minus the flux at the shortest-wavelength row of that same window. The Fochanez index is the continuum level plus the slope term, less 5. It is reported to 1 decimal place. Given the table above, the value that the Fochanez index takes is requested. 6.5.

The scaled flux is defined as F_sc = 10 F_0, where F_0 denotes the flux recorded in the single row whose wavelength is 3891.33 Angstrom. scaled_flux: 80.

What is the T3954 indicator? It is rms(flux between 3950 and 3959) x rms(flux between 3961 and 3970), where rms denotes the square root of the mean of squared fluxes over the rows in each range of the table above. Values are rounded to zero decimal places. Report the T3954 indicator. 43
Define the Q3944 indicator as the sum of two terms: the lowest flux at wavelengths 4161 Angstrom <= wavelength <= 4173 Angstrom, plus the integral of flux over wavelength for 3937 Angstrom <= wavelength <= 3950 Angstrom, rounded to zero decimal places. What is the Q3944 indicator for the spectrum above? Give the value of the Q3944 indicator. 92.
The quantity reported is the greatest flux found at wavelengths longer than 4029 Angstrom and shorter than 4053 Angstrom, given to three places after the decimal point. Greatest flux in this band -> 12.520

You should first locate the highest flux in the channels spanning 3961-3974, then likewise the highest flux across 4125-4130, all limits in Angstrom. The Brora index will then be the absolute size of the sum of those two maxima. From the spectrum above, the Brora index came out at 18.6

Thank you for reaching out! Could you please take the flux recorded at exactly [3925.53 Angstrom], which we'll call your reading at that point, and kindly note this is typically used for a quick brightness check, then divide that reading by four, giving 1.9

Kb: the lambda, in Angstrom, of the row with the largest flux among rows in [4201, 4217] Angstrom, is 4210.15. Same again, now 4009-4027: 4022.52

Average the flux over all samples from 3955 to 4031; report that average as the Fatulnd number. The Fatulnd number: 9.4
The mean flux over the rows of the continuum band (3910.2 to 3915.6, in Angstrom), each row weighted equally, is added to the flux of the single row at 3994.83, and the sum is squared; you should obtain 444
